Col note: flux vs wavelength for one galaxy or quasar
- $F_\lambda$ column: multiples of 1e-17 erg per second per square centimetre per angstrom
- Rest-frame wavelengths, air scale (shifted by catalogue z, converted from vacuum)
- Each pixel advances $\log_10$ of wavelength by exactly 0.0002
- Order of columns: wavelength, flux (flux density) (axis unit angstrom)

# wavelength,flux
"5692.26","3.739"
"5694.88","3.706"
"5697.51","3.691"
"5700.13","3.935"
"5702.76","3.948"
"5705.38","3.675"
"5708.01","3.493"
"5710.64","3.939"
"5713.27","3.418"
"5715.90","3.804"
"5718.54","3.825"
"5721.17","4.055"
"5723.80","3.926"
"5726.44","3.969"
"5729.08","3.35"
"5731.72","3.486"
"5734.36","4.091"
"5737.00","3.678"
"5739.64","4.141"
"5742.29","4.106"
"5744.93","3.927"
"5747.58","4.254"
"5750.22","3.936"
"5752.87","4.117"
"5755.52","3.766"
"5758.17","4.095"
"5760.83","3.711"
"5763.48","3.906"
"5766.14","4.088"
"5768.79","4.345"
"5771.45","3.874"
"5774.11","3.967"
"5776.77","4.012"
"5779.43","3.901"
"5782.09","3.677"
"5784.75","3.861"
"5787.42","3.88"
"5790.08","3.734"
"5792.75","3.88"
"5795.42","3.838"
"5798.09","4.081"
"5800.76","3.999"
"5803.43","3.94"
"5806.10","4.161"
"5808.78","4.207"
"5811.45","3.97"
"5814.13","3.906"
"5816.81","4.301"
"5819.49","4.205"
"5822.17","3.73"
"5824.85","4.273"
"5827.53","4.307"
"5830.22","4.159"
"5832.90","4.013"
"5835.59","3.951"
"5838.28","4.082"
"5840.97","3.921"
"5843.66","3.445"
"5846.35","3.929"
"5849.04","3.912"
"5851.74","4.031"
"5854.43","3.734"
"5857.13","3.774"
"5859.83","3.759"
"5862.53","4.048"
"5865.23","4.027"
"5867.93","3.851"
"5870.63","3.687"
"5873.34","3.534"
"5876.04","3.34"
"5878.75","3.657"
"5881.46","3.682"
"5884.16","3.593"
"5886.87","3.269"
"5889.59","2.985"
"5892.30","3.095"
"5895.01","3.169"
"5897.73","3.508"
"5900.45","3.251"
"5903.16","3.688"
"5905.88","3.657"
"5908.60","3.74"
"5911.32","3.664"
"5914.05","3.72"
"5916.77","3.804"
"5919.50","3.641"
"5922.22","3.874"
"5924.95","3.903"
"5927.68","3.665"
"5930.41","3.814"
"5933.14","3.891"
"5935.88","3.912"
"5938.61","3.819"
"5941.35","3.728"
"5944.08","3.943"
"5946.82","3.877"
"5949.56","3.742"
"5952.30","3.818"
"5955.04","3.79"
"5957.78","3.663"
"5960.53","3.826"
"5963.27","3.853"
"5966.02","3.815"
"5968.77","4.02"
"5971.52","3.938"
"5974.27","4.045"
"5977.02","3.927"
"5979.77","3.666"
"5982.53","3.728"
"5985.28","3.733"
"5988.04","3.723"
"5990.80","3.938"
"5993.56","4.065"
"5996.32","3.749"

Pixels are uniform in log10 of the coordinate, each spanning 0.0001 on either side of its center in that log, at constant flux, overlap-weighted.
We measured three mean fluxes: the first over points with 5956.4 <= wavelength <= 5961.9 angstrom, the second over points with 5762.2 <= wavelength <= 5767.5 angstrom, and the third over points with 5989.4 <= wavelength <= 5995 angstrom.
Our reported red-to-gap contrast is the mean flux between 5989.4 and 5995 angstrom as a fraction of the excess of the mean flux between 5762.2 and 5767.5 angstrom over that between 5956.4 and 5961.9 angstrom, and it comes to 16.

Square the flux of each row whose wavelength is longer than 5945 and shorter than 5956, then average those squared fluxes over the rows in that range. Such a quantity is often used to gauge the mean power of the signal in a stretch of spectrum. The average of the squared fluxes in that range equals 14.5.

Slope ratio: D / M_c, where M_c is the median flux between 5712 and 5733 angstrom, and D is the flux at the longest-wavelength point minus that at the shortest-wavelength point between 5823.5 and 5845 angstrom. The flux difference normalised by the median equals -0.22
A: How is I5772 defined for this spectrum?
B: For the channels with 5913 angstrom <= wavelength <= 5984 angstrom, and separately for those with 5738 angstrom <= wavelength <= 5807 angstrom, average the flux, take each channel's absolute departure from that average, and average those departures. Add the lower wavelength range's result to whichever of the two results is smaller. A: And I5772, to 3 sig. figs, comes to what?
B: 0.220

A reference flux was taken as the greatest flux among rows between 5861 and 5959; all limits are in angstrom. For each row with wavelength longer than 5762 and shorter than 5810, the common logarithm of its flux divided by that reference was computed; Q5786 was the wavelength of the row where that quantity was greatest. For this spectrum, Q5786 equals 5768.79 angstrom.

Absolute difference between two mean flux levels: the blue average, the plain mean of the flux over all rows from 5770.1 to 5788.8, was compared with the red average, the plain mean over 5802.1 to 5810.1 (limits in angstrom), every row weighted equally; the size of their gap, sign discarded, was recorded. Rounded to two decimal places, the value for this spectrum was 0.22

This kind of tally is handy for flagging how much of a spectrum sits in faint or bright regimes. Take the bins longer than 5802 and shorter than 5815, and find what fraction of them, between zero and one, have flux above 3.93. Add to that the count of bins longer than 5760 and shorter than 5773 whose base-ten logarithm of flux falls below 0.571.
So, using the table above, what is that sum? 1.8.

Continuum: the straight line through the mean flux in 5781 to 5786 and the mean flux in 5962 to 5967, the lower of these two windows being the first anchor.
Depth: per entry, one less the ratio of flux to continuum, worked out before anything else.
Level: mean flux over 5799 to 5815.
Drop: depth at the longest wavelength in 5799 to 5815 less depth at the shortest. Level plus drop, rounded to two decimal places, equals 4.06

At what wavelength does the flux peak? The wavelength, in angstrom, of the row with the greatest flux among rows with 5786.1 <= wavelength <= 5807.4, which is 5806.10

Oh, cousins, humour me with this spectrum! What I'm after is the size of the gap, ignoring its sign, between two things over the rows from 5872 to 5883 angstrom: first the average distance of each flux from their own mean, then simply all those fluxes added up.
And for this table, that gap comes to 14.1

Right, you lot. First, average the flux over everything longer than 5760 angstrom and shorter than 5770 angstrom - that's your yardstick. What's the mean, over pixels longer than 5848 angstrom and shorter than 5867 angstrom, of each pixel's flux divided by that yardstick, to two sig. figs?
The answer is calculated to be 0.97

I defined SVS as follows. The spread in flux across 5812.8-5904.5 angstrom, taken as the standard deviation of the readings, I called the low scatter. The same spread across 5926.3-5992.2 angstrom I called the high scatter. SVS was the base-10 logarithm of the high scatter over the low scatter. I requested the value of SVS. -0.51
